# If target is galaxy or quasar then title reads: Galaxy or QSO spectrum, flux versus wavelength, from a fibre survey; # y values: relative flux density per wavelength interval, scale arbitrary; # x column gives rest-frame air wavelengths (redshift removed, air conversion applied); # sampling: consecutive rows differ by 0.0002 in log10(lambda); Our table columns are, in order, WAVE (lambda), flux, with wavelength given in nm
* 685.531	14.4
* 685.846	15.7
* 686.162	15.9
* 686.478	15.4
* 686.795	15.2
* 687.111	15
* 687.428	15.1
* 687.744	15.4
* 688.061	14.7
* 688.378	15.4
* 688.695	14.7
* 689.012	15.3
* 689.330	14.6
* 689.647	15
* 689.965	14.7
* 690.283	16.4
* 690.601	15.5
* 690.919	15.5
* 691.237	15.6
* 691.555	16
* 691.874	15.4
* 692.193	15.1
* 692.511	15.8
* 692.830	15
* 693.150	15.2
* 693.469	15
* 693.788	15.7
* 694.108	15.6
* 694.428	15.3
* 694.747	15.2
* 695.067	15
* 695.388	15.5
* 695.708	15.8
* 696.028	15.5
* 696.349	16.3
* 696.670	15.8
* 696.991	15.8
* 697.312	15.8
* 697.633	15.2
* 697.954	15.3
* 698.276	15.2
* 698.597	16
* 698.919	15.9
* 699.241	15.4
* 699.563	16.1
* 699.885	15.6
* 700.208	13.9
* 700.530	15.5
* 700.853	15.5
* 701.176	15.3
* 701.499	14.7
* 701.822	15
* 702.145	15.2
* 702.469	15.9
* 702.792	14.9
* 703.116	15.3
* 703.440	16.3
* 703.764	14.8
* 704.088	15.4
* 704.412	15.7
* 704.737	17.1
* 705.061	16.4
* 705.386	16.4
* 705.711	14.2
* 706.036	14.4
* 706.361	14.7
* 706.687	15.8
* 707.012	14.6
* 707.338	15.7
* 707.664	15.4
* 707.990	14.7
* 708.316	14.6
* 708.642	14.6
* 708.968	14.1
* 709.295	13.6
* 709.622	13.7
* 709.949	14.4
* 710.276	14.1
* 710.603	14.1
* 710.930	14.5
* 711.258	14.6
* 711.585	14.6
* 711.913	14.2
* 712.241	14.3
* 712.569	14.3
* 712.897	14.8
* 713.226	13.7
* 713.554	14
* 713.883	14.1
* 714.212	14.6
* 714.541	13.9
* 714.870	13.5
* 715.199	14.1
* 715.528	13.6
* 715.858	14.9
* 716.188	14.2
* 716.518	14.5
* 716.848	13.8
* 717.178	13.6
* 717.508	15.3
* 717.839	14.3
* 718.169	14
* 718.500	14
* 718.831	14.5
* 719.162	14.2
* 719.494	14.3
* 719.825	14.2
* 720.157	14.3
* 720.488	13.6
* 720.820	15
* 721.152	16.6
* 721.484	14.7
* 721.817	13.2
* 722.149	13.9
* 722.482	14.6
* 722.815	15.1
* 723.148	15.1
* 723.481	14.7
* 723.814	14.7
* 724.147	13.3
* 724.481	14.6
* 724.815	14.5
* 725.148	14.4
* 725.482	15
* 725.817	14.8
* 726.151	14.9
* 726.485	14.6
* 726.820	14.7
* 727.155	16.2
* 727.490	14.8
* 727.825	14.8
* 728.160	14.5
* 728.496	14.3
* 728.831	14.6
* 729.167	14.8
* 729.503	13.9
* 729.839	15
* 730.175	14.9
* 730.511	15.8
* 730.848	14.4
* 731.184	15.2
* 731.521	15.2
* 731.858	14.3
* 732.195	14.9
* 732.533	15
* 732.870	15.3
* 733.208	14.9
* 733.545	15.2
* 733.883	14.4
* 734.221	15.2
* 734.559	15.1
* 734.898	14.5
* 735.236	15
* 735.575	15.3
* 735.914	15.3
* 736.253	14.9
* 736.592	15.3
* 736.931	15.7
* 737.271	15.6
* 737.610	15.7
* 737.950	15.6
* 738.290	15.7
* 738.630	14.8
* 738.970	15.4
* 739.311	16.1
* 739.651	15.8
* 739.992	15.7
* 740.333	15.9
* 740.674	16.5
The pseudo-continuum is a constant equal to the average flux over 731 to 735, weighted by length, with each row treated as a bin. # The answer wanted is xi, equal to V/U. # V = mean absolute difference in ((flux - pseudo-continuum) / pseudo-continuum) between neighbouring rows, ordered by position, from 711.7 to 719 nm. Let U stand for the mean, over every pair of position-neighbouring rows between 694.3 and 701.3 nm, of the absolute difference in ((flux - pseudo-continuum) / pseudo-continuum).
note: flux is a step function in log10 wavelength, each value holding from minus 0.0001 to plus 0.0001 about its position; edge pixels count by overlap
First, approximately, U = 0.031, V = 0.037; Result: 1.20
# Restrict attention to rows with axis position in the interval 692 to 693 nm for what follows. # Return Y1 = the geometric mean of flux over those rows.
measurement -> 15.3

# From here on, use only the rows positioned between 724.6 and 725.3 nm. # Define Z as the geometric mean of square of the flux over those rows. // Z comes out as 209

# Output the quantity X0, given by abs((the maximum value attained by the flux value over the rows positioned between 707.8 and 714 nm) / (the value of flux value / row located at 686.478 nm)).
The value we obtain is 0.96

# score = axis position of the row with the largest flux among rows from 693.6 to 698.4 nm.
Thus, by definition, 696.349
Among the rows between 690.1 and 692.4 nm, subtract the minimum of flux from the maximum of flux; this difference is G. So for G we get 1.3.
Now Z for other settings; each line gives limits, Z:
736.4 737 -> 240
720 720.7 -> 194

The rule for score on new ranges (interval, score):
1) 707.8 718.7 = 717.508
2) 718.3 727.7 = 721.152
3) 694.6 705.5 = 704.737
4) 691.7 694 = 692.511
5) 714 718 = 717.508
